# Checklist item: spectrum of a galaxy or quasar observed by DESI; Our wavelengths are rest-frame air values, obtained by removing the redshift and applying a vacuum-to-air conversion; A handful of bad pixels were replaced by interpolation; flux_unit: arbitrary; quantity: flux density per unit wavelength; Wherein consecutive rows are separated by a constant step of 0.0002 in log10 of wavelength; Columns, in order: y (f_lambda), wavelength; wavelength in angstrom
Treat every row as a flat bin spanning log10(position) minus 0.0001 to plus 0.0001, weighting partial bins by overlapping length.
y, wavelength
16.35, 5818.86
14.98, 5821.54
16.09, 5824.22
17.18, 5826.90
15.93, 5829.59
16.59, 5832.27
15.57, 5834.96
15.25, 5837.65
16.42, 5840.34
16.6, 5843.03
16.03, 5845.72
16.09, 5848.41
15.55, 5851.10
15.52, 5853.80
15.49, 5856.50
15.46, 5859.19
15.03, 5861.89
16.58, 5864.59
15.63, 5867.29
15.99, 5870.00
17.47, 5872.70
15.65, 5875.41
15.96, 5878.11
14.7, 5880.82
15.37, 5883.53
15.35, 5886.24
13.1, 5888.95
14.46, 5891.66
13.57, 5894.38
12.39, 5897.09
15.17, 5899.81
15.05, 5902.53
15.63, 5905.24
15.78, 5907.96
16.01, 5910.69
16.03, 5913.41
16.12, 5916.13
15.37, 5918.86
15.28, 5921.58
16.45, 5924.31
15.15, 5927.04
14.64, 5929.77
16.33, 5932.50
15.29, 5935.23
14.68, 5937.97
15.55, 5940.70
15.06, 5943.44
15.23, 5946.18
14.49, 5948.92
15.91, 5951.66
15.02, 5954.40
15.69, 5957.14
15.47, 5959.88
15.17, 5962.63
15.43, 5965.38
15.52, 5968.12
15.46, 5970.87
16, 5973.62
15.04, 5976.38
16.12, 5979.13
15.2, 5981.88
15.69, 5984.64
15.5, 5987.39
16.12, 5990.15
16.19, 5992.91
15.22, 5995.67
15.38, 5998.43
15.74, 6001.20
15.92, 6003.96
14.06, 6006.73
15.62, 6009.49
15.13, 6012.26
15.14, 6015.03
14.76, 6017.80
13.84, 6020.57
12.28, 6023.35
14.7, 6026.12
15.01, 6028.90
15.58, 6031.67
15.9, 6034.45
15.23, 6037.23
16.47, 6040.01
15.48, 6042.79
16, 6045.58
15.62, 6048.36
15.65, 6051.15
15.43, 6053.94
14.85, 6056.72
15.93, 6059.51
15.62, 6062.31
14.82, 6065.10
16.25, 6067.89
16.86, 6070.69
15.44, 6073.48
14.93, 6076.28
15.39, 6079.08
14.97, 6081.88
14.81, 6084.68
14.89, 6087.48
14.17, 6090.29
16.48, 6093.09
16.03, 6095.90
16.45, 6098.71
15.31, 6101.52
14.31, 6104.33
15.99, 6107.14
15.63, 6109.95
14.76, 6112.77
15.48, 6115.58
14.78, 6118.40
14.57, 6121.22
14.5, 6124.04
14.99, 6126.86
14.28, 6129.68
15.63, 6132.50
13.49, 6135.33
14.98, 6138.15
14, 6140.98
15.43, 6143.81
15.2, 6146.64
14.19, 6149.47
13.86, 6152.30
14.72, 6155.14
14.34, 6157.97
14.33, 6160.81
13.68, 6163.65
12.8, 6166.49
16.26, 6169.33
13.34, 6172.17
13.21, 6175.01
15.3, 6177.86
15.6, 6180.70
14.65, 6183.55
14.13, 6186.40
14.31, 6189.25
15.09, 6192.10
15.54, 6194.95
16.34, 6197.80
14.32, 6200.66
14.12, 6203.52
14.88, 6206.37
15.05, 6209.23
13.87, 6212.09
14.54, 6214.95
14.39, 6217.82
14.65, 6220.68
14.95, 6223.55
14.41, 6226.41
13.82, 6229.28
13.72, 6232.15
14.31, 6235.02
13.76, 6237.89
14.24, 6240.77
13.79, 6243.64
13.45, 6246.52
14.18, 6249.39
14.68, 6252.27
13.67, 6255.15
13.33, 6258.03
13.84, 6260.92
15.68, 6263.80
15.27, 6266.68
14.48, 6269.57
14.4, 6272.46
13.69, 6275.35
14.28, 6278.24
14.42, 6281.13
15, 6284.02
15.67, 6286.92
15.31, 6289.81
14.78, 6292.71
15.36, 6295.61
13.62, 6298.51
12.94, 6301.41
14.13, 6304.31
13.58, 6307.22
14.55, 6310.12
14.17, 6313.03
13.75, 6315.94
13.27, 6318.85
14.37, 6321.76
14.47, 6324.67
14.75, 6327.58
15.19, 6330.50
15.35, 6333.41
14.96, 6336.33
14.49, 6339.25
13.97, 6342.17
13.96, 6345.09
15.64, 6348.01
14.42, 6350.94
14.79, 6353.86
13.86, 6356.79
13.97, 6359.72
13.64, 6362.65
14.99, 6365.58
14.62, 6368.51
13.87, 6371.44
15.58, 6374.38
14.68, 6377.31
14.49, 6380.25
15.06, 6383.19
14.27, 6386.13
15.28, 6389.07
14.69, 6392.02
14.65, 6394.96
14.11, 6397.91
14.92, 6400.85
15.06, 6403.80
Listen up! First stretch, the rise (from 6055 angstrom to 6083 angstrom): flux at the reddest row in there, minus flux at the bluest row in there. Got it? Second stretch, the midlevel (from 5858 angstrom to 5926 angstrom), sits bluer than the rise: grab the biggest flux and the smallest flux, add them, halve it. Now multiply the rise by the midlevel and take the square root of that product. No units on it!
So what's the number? 1.3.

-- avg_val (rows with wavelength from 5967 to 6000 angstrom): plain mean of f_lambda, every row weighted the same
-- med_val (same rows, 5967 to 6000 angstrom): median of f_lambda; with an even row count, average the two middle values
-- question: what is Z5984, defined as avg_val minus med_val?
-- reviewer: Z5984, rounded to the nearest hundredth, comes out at 0.11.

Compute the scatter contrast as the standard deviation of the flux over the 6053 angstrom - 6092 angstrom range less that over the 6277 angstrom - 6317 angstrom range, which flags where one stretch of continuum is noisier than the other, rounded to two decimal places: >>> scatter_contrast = -0.08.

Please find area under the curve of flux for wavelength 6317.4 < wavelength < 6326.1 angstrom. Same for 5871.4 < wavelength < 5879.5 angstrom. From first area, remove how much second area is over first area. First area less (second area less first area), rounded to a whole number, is 112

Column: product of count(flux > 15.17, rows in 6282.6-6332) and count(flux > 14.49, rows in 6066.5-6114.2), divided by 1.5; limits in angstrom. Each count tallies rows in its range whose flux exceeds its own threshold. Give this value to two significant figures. 40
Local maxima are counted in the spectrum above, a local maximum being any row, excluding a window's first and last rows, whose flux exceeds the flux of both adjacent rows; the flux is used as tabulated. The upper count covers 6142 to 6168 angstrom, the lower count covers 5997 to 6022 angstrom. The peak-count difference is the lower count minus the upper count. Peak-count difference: 2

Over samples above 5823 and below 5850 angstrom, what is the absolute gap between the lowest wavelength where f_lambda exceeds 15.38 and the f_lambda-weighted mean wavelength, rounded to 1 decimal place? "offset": 12.0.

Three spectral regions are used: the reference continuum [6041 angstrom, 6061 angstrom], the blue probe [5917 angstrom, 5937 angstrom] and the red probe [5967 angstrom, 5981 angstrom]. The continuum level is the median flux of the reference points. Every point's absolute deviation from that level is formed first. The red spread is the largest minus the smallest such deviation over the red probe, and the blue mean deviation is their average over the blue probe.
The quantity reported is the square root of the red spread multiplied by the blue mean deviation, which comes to 0.52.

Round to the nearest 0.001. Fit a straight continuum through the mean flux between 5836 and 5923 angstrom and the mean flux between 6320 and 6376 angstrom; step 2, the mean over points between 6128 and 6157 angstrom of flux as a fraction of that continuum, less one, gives -0.025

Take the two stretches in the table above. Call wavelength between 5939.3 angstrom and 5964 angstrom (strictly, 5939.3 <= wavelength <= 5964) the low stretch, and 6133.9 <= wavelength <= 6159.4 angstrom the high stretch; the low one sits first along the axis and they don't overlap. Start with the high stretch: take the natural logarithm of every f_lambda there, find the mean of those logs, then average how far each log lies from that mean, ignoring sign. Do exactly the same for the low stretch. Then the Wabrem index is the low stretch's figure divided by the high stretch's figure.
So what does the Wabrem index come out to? 0.57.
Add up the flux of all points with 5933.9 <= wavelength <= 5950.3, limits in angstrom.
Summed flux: 90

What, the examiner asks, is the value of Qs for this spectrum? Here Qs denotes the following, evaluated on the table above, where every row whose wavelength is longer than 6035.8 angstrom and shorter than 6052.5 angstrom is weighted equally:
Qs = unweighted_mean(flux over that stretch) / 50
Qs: 0.315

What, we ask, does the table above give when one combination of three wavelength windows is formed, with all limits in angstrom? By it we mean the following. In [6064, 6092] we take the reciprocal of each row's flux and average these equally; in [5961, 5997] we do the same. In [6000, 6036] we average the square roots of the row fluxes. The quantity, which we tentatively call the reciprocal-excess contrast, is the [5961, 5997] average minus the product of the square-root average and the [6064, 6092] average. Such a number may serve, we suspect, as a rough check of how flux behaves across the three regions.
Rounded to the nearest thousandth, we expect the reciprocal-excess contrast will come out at -0.189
